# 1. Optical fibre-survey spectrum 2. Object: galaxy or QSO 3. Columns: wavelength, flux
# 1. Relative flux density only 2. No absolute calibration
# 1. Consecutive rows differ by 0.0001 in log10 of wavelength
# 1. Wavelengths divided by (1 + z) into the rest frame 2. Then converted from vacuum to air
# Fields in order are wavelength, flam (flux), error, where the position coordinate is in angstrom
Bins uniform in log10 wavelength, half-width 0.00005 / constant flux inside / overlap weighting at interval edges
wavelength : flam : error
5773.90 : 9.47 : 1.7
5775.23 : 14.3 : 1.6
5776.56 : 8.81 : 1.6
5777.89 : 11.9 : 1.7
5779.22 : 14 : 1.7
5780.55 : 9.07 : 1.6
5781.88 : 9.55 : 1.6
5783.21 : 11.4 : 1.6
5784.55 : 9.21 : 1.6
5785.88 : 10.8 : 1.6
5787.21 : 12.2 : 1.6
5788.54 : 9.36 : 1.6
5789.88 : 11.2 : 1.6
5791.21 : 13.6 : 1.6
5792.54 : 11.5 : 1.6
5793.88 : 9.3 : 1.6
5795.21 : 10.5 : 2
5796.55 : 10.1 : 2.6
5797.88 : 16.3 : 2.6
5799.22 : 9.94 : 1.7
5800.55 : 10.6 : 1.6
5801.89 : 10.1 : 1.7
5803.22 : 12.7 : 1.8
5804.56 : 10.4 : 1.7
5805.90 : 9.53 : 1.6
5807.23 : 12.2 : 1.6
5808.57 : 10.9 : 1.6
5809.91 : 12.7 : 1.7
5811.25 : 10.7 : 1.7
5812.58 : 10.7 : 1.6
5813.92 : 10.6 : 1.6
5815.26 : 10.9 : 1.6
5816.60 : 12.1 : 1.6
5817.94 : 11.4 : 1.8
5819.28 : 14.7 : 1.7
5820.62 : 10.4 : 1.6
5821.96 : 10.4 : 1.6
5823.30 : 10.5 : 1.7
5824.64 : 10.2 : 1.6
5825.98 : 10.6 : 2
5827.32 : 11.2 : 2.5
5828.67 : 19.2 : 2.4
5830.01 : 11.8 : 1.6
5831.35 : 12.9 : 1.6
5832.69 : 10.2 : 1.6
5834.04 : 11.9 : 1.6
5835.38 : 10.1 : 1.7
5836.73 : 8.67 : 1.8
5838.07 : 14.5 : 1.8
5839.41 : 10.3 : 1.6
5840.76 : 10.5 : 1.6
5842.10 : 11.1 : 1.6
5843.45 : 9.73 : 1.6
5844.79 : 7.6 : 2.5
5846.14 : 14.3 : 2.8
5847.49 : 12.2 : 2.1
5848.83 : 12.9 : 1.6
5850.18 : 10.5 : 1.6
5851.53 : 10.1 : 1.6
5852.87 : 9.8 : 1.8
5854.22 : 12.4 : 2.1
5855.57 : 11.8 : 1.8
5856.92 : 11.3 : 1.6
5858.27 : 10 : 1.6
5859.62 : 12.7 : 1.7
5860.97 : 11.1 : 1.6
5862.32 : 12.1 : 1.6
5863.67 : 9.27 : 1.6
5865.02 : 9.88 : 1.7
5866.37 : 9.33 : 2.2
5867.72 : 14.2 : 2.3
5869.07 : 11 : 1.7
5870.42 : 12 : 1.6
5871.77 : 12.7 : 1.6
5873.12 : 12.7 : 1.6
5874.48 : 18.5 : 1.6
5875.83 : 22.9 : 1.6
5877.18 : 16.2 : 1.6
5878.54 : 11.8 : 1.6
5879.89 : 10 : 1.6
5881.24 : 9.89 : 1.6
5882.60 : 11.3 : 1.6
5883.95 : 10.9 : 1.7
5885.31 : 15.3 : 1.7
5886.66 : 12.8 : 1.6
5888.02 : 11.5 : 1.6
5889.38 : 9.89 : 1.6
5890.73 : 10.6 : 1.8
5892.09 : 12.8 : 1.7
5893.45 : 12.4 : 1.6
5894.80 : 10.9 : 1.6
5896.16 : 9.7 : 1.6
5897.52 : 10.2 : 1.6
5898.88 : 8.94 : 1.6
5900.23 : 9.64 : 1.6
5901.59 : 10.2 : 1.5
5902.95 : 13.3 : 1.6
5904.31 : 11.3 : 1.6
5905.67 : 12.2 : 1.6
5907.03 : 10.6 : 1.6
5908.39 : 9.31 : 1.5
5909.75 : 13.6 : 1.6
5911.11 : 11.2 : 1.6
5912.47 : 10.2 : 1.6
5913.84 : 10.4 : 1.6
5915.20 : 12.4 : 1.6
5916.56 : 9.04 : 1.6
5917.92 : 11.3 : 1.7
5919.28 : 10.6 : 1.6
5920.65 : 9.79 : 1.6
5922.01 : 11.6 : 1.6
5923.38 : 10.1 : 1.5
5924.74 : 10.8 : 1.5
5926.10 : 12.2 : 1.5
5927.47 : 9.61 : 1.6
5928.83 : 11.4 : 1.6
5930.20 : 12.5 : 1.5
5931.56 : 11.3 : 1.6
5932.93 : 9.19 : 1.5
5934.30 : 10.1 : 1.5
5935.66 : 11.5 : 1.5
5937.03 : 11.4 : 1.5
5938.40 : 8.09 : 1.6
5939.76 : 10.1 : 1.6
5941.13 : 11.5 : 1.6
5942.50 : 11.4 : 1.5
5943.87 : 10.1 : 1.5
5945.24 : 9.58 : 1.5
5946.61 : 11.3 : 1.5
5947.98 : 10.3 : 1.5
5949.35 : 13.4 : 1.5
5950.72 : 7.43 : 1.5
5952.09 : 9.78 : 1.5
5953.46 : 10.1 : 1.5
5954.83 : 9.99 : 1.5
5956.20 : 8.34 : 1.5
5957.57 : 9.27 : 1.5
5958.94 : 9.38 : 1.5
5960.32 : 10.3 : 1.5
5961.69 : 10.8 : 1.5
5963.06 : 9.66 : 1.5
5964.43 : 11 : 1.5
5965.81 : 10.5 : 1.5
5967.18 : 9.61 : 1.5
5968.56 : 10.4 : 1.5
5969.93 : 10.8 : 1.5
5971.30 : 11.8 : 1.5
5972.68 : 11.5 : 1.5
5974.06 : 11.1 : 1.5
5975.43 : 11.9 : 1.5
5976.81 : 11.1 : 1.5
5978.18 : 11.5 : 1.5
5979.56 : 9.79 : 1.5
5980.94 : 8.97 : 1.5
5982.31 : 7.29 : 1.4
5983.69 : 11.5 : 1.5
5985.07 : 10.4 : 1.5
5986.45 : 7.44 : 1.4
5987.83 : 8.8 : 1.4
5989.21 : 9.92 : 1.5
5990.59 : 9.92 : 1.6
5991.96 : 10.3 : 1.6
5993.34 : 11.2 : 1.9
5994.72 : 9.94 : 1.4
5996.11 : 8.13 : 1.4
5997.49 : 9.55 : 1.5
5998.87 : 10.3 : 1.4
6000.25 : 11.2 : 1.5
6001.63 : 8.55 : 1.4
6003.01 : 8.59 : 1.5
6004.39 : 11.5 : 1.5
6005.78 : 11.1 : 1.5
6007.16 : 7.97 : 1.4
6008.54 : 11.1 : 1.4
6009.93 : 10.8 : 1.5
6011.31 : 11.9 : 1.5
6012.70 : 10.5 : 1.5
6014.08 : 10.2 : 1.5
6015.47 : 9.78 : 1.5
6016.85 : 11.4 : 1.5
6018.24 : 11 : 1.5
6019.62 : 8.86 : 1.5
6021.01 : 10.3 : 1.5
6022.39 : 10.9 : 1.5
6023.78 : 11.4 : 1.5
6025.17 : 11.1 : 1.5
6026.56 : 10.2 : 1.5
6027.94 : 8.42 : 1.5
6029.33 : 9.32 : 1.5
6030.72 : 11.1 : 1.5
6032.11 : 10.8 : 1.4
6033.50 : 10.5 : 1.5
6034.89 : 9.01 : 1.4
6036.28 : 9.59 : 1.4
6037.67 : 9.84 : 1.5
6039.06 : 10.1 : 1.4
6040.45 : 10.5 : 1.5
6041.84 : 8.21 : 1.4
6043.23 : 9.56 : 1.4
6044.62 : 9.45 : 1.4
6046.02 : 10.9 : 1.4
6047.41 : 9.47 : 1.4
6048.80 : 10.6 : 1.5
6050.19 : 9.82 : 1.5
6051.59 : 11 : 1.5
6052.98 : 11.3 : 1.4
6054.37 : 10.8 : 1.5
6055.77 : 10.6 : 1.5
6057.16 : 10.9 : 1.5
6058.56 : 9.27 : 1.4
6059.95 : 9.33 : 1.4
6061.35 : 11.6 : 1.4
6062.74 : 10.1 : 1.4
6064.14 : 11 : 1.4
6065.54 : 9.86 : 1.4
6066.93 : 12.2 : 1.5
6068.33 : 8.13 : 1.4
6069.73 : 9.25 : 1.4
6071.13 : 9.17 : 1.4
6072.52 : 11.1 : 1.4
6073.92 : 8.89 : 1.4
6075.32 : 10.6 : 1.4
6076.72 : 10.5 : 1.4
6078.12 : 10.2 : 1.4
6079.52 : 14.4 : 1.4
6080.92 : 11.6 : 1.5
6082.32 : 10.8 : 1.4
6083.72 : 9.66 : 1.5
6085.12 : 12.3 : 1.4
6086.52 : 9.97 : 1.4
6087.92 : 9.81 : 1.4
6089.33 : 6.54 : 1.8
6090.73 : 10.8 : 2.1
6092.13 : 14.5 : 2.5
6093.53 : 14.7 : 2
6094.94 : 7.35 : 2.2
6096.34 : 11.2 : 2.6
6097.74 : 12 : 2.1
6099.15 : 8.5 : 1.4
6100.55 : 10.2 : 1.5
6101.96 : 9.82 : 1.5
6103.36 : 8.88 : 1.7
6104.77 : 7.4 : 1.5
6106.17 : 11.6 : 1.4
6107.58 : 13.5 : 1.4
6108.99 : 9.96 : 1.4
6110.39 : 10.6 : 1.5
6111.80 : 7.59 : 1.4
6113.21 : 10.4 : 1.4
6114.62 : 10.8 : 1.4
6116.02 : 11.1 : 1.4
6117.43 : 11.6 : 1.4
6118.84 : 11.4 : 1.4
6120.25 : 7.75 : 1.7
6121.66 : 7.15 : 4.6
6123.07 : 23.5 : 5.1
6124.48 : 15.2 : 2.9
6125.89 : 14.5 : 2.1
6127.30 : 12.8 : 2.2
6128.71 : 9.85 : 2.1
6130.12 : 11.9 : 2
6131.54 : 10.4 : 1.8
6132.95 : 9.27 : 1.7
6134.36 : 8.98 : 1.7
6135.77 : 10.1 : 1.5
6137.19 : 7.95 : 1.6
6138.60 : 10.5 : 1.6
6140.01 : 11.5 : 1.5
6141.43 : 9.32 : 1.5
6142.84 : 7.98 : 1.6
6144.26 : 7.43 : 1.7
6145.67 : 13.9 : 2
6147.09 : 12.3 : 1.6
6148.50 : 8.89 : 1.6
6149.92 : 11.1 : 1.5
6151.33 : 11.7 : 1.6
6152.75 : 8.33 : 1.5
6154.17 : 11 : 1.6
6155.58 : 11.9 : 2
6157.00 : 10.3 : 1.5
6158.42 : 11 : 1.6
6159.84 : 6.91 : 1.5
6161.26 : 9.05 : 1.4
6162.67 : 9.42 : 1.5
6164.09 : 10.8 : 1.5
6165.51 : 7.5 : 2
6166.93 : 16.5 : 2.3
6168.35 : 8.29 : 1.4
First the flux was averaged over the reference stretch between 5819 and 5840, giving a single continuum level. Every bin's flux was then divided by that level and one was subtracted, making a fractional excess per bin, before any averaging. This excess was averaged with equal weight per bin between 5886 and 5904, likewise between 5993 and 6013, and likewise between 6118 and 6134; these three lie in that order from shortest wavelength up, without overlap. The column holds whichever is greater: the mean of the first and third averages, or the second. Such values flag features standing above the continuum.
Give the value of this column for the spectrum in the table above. -0.01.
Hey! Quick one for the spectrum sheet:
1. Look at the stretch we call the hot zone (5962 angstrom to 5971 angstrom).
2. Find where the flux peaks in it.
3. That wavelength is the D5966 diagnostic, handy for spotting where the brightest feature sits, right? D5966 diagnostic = 5964.43 angstrom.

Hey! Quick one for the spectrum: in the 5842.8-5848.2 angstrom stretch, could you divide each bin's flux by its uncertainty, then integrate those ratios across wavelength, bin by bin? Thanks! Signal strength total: 27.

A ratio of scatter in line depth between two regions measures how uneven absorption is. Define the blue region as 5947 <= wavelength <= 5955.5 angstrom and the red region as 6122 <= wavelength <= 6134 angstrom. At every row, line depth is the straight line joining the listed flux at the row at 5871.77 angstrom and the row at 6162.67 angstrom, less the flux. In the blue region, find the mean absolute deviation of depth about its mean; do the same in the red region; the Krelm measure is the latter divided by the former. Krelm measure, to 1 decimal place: 2.9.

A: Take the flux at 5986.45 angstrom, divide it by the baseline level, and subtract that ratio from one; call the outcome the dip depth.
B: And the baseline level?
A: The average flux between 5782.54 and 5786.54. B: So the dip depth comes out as 0.29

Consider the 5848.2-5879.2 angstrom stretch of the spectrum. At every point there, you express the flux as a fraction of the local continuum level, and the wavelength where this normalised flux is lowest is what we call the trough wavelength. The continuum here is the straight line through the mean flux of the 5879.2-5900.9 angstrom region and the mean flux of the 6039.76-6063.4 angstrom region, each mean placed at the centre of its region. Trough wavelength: 5863.67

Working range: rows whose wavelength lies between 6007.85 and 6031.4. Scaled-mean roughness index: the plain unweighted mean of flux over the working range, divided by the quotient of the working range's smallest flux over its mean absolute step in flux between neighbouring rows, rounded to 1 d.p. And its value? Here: 1.2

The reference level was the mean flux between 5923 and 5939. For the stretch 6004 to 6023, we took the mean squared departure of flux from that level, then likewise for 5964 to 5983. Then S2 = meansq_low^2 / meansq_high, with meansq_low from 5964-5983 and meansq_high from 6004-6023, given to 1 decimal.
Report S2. 2.1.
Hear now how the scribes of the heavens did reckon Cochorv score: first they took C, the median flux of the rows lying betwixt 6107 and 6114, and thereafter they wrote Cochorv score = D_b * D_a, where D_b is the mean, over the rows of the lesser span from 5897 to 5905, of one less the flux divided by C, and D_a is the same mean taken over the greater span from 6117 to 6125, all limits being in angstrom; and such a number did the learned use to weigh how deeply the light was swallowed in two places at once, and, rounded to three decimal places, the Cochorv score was 0.004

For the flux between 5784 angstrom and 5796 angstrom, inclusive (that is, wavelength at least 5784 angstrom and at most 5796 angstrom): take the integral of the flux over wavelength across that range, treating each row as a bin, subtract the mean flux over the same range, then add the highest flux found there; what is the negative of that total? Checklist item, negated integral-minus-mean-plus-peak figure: -133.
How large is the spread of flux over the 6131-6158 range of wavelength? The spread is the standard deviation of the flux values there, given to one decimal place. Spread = 1.7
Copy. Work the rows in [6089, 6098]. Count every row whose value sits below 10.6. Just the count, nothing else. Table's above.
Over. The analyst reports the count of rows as 2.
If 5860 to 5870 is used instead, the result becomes 3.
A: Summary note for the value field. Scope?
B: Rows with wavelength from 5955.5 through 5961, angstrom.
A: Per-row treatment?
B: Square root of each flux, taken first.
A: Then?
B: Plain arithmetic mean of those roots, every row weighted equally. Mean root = 3.05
